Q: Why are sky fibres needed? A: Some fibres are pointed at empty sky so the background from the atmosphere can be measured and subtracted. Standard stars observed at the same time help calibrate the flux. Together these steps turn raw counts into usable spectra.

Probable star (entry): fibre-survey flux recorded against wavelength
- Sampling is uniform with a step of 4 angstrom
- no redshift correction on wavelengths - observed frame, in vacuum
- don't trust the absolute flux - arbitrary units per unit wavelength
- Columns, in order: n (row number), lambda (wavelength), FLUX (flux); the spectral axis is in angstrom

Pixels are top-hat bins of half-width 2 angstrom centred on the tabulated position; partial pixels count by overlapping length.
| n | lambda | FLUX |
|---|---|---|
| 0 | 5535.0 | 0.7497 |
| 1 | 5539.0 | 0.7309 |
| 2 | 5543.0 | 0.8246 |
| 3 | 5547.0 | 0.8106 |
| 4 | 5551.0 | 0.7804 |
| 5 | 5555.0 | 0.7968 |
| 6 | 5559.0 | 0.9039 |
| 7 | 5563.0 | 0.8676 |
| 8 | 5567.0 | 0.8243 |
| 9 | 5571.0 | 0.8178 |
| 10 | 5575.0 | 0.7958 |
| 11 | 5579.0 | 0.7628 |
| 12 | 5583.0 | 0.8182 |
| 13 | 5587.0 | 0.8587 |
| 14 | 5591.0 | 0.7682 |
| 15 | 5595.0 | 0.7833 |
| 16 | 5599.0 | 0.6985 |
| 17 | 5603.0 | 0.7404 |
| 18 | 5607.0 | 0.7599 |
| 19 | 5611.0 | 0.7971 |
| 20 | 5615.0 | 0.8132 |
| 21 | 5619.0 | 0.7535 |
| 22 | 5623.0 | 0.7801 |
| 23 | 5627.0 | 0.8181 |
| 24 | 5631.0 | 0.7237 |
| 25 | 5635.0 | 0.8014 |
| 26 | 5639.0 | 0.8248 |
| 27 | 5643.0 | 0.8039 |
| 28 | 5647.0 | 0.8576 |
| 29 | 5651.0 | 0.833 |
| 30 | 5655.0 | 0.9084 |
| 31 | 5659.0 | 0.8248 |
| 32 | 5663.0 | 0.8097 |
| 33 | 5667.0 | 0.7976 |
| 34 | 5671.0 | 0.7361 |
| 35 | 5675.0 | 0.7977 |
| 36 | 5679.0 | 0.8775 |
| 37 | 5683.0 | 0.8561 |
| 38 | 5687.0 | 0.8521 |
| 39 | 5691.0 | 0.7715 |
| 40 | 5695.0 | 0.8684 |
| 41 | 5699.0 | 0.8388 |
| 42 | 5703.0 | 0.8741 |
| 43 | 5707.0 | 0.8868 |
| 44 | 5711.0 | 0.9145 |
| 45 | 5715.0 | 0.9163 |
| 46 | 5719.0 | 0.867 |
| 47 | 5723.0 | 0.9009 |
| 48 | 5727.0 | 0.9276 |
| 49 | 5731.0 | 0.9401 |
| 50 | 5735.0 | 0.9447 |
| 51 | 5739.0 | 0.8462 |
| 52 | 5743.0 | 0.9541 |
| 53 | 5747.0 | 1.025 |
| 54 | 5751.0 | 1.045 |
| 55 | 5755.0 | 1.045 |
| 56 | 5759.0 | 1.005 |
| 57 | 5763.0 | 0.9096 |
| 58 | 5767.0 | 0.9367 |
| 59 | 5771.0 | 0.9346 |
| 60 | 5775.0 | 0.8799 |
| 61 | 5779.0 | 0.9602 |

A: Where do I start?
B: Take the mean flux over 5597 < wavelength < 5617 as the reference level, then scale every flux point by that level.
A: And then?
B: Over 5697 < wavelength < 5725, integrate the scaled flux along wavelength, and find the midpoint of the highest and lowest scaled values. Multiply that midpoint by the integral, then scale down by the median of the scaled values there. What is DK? 32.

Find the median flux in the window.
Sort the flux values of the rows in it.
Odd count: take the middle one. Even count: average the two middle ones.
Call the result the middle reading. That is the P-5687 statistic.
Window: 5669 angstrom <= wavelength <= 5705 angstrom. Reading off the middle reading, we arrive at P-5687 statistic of 0.852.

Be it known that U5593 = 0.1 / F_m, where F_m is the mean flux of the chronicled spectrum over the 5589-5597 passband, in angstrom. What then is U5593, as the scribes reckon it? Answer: 0.129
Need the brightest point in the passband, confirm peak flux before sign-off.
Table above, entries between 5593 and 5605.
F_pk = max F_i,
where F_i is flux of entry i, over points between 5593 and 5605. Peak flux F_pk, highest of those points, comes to 0.7833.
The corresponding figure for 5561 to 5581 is 0.8676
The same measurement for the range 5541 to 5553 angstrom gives 0.8246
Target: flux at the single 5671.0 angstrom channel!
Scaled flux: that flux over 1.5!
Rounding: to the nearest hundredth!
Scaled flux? 0.49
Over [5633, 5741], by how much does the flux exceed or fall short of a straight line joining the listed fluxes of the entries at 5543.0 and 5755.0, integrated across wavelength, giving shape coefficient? -12.9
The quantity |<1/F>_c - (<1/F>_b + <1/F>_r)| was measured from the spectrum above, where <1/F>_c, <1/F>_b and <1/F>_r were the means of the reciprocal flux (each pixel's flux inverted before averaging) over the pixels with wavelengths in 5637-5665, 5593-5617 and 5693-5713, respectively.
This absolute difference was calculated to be 1.26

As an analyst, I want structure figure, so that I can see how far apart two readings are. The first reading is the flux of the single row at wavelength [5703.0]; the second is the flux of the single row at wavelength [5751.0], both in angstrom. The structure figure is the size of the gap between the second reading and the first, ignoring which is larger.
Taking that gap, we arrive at 0.17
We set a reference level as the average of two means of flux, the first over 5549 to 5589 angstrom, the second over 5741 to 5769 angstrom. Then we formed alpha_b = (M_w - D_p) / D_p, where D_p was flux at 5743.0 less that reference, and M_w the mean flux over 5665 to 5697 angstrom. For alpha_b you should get 16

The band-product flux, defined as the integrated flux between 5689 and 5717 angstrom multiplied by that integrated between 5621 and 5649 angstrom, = 545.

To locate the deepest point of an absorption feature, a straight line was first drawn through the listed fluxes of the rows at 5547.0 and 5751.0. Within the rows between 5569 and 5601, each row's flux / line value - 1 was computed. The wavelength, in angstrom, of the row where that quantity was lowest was 5599.0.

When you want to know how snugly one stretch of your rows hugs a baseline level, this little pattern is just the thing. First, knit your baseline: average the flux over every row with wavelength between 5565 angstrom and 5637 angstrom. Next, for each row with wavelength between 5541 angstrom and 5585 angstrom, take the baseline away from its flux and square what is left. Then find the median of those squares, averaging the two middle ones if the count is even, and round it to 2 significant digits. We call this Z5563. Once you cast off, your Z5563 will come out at 0.0011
